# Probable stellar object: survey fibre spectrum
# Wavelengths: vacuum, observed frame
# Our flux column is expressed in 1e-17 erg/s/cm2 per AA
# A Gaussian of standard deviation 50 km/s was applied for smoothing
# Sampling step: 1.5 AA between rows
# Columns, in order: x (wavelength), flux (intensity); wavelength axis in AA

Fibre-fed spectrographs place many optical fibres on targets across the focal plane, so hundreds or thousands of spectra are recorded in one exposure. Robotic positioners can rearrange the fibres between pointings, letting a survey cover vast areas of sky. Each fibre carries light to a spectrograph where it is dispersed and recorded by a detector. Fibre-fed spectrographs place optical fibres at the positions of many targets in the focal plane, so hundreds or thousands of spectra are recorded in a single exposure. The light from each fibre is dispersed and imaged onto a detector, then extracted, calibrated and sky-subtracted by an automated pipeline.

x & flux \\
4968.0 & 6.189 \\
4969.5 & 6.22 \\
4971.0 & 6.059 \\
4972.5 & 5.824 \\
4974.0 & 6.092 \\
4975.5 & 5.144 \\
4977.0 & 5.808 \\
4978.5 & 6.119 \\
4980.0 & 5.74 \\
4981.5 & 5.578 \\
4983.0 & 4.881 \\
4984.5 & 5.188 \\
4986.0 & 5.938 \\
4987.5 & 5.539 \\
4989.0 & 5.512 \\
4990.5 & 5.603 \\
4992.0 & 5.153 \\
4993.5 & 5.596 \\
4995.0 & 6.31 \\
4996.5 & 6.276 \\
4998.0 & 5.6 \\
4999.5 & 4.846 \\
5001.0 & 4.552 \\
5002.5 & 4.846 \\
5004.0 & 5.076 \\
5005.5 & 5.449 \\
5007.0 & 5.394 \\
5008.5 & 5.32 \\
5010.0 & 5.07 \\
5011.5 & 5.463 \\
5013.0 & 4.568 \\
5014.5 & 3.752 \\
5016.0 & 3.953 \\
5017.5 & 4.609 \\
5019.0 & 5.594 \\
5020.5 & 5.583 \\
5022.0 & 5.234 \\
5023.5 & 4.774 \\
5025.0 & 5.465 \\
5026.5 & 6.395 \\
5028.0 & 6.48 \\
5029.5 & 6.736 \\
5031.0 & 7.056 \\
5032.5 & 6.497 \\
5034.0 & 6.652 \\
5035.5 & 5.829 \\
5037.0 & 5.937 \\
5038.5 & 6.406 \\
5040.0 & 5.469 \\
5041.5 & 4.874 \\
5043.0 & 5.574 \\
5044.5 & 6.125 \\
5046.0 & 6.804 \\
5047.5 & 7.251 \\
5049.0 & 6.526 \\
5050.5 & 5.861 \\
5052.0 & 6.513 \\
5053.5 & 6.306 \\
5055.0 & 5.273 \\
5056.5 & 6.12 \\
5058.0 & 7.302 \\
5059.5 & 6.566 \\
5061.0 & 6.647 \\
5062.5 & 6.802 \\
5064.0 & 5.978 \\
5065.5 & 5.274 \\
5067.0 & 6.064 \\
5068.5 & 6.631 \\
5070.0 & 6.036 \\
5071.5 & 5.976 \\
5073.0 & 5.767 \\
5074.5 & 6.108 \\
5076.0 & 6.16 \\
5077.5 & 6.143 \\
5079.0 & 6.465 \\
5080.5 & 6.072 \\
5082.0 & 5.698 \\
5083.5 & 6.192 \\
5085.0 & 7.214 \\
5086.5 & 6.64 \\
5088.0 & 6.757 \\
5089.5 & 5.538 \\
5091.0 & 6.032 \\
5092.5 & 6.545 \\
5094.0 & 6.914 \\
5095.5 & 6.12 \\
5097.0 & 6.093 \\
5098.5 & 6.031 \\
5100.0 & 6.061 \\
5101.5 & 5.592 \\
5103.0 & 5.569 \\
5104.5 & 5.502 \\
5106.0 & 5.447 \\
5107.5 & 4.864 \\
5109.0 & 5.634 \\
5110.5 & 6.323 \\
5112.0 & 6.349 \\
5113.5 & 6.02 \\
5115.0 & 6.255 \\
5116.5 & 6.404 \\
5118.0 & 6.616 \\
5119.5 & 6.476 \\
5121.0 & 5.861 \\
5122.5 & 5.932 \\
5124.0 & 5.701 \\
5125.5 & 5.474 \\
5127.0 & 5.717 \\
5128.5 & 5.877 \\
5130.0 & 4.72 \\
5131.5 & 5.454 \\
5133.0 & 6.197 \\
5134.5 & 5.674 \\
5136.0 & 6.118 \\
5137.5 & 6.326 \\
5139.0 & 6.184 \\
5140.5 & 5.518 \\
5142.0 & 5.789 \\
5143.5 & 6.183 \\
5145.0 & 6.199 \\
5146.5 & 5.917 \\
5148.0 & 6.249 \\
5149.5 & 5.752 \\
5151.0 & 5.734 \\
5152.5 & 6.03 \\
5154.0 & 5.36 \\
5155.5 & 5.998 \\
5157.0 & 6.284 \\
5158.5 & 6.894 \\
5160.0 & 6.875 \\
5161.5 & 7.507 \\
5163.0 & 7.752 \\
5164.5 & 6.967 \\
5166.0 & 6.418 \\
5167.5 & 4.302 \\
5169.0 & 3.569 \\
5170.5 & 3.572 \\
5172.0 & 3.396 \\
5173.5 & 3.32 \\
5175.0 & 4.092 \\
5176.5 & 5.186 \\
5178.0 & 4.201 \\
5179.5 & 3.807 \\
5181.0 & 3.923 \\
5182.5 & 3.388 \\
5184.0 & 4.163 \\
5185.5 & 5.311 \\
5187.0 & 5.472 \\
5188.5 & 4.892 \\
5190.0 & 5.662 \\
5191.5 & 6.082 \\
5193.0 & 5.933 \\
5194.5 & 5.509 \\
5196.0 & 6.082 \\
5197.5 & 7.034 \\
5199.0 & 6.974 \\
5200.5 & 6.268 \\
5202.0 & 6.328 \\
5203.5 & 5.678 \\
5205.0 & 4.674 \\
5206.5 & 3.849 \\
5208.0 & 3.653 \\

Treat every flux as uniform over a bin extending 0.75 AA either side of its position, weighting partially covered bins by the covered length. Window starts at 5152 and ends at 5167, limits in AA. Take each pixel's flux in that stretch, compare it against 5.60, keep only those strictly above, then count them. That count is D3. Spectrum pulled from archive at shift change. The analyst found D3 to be 9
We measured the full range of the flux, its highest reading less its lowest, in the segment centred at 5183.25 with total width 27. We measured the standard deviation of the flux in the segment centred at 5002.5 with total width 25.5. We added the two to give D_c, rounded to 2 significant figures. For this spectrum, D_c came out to 3.4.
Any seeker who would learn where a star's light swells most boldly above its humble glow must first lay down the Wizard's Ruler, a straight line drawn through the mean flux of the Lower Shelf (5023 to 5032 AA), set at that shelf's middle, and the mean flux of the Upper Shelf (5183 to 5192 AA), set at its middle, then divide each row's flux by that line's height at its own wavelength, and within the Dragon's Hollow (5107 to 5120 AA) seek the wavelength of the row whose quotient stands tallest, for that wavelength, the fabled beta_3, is 5118.0 AA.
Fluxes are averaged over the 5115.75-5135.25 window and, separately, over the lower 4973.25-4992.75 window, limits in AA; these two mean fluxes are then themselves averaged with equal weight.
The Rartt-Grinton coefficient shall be 5.7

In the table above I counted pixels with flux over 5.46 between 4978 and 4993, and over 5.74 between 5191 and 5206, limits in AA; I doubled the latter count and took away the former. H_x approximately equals 7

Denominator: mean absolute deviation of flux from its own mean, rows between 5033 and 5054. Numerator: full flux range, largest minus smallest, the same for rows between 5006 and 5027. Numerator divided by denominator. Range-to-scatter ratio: 5.5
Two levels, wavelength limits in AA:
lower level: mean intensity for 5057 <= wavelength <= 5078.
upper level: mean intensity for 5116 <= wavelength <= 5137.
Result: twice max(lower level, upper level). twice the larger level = 12.5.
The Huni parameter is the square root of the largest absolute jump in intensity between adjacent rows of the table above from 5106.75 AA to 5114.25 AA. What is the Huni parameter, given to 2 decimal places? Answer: 0.88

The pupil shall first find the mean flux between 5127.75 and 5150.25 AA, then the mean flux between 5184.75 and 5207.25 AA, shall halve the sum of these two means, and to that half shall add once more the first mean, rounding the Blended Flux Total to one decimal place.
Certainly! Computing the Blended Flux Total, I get 11.7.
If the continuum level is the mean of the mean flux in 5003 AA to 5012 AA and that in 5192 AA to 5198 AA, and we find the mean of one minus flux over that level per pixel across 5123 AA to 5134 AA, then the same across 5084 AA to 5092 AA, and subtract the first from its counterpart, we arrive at -0.15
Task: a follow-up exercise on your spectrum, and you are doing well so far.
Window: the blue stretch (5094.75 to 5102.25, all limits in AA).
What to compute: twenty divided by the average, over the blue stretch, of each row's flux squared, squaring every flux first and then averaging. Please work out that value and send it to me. 0.56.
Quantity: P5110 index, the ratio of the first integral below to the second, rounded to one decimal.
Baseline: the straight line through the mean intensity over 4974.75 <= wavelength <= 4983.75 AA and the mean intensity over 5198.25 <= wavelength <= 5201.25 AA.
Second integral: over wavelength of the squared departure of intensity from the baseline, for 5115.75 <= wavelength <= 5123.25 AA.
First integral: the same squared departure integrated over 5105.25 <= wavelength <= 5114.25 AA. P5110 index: 5.3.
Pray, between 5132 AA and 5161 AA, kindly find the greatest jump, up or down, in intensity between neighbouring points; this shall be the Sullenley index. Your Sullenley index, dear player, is 0.67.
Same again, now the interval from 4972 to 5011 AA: 0.95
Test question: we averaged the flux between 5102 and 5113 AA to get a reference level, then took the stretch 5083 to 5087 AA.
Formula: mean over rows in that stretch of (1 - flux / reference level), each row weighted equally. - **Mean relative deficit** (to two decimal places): -0.18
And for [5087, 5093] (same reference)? -0.10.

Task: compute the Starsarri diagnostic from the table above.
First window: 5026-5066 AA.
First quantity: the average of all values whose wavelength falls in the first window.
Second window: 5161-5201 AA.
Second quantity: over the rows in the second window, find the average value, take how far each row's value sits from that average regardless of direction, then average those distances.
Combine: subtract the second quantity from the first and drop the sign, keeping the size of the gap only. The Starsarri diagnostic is 5.09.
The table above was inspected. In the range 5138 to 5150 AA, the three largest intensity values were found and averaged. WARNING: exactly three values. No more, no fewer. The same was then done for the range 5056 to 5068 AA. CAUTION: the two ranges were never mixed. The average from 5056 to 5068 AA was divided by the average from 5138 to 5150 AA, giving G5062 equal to 1.11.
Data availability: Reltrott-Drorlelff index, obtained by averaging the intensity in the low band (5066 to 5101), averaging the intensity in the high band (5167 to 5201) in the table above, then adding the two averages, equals 11.1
